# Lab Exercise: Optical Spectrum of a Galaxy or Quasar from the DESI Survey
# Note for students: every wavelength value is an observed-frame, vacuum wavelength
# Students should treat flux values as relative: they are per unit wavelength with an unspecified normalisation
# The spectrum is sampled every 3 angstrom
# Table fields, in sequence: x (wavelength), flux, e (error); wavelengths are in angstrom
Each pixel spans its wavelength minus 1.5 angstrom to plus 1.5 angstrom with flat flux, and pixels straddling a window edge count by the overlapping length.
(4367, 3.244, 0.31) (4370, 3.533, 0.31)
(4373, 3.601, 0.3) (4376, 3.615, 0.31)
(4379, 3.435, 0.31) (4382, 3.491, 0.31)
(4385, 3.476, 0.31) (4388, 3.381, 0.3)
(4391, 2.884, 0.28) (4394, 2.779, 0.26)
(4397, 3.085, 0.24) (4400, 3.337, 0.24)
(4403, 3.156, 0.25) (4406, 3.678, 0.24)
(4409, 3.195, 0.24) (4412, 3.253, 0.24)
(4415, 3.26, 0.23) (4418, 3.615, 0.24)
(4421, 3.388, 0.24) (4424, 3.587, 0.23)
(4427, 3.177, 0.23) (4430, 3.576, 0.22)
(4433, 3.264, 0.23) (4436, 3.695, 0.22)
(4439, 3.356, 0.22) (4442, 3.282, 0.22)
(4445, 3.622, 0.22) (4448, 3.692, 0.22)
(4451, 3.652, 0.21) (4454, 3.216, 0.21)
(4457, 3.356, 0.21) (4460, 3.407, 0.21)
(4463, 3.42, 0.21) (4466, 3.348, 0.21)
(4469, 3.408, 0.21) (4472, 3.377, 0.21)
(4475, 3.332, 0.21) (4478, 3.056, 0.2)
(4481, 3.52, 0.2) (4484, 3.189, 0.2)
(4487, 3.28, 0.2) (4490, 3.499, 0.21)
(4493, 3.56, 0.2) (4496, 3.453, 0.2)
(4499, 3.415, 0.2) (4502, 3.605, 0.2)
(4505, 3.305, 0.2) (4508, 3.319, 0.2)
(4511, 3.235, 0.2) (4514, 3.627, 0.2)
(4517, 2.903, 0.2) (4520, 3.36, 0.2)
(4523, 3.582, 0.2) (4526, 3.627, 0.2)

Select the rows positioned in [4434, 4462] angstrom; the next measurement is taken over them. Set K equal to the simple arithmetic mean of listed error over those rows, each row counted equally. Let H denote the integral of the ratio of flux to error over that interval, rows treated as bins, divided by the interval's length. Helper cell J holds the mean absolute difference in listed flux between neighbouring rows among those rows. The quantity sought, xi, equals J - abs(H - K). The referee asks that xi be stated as -15.7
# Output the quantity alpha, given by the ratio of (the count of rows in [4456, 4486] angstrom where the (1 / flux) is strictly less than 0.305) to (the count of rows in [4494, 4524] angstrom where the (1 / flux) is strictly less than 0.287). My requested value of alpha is 2.7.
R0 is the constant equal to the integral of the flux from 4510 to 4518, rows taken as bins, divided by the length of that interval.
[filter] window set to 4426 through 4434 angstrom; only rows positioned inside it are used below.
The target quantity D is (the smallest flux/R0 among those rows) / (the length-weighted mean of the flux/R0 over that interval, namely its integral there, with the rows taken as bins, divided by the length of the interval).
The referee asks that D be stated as 0.95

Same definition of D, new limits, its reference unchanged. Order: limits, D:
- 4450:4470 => 0.95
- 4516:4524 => 0.88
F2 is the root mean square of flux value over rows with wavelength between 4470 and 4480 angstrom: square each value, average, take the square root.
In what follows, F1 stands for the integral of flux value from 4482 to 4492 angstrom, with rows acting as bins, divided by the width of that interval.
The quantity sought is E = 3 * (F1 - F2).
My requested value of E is 0.3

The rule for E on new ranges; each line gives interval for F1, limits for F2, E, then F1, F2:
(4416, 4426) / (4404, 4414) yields 0.3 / 3.50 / 3.38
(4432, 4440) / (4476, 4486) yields 0.6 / 3.45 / 3.26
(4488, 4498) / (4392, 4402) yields 1.2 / 3.49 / 3.08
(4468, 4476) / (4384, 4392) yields 0.3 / 3.37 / 3.26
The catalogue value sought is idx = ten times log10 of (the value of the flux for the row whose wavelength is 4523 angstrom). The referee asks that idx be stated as 5.54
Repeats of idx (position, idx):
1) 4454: 5.07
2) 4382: 5.43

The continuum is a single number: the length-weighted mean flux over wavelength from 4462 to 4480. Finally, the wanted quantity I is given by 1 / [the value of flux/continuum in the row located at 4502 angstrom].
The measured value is 0.92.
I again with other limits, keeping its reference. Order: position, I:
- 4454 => 1.03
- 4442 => 1.01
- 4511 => 1.03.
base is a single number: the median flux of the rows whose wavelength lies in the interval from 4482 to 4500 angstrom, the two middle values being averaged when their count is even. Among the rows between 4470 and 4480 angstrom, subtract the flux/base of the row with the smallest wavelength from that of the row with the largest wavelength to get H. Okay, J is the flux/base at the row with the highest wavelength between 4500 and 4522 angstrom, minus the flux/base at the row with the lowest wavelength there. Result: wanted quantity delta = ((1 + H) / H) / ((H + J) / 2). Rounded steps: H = -0.093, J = -0.07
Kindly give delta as 118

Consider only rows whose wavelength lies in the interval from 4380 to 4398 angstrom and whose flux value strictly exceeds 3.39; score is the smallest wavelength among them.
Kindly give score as 4382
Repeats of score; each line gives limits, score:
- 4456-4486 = 4460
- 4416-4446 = 4418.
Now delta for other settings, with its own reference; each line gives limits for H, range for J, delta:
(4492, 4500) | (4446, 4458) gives 324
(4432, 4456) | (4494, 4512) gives 1821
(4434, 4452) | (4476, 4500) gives -1714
